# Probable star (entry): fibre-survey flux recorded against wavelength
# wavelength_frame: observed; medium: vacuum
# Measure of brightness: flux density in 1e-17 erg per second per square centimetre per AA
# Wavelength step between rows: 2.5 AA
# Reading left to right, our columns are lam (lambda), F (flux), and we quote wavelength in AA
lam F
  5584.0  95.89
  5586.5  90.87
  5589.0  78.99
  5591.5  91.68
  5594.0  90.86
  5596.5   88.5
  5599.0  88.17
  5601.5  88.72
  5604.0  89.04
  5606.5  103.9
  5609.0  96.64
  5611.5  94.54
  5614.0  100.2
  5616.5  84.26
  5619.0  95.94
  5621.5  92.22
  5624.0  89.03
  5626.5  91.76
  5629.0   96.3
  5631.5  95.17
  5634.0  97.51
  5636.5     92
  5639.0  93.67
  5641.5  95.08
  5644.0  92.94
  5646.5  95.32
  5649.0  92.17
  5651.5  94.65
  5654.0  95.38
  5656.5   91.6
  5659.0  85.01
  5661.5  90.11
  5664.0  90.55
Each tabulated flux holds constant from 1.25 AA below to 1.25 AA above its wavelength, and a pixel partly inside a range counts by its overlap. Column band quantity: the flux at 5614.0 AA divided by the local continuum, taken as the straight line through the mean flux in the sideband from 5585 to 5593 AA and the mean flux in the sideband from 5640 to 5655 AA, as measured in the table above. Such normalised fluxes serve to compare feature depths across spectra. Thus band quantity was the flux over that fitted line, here 1.11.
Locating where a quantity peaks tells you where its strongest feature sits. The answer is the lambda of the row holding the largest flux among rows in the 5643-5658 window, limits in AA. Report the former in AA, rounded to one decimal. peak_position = 5654.0 AA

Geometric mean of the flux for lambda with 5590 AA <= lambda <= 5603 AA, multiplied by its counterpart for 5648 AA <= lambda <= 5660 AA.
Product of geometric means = 8213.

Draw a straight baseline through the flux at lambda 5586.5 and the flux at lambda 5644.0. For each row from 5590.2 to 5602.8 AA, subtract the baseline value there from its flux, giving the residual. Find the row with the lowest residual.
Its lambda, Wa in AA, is 5599.0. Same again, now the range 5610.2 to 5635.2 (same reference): 5616.5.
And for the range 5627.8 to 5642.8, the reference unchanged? 5636.5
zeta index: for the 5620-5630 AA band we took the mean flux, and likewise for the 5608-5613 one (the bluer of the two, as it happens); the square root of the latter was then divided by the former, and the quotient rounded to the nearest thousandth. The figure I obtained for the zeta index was 0.106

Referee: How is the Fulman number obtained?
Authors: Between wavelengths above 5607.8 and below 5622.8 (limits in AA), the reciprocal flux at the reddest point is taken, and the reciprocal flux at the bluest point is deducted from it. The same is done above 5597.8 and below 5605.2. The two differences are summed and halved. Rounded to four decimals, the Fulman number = 0.0002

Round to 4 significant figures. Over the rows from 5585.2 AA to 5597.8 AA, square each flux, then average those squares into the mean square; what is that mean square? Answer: 7798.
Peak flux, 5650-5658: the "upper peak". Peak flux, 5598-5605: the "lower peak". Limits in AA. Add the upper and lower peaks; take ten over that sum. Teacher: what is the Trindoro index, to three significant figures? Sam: 0.0542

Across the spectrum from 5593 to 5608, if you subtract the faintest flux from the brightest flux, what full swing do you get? 16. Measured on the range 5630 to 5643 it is 6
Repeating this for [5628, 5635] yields 2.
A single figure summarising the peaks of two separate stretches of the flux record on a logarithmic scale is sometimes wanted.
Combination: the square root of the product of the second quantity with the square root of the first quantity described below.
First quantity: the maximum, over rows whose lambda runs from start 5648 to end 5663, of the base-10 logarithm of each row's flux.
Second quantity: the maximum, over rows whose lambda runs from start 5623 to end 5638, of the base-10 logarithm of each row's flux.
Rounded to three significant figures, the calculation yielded 1.67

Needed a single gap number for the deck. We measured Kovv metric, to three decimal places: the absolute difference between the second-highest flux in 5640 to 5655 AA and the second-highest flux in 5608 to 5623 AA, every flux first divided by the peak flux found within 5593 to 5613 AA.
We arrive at 0.013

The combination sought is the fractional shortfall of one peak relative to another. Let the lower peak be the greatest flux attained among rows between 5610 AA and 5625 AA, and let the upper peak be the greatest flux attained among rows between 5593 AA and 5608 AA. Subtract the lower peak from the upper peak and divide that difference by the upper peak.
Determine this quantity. 0.04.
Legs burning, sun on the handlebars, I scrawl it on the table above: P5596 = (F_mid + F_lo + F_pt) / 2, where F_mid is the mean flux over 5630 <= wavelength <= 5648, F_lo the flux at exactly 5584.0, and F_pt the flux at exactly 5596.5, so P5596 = 139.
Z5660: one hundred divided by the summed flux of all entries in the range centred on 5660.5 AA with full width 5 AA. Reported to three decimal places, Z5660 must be 0.571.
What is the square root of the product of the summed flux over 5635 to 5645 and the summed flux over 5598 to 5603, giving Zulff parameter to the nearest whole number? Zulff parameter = 257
